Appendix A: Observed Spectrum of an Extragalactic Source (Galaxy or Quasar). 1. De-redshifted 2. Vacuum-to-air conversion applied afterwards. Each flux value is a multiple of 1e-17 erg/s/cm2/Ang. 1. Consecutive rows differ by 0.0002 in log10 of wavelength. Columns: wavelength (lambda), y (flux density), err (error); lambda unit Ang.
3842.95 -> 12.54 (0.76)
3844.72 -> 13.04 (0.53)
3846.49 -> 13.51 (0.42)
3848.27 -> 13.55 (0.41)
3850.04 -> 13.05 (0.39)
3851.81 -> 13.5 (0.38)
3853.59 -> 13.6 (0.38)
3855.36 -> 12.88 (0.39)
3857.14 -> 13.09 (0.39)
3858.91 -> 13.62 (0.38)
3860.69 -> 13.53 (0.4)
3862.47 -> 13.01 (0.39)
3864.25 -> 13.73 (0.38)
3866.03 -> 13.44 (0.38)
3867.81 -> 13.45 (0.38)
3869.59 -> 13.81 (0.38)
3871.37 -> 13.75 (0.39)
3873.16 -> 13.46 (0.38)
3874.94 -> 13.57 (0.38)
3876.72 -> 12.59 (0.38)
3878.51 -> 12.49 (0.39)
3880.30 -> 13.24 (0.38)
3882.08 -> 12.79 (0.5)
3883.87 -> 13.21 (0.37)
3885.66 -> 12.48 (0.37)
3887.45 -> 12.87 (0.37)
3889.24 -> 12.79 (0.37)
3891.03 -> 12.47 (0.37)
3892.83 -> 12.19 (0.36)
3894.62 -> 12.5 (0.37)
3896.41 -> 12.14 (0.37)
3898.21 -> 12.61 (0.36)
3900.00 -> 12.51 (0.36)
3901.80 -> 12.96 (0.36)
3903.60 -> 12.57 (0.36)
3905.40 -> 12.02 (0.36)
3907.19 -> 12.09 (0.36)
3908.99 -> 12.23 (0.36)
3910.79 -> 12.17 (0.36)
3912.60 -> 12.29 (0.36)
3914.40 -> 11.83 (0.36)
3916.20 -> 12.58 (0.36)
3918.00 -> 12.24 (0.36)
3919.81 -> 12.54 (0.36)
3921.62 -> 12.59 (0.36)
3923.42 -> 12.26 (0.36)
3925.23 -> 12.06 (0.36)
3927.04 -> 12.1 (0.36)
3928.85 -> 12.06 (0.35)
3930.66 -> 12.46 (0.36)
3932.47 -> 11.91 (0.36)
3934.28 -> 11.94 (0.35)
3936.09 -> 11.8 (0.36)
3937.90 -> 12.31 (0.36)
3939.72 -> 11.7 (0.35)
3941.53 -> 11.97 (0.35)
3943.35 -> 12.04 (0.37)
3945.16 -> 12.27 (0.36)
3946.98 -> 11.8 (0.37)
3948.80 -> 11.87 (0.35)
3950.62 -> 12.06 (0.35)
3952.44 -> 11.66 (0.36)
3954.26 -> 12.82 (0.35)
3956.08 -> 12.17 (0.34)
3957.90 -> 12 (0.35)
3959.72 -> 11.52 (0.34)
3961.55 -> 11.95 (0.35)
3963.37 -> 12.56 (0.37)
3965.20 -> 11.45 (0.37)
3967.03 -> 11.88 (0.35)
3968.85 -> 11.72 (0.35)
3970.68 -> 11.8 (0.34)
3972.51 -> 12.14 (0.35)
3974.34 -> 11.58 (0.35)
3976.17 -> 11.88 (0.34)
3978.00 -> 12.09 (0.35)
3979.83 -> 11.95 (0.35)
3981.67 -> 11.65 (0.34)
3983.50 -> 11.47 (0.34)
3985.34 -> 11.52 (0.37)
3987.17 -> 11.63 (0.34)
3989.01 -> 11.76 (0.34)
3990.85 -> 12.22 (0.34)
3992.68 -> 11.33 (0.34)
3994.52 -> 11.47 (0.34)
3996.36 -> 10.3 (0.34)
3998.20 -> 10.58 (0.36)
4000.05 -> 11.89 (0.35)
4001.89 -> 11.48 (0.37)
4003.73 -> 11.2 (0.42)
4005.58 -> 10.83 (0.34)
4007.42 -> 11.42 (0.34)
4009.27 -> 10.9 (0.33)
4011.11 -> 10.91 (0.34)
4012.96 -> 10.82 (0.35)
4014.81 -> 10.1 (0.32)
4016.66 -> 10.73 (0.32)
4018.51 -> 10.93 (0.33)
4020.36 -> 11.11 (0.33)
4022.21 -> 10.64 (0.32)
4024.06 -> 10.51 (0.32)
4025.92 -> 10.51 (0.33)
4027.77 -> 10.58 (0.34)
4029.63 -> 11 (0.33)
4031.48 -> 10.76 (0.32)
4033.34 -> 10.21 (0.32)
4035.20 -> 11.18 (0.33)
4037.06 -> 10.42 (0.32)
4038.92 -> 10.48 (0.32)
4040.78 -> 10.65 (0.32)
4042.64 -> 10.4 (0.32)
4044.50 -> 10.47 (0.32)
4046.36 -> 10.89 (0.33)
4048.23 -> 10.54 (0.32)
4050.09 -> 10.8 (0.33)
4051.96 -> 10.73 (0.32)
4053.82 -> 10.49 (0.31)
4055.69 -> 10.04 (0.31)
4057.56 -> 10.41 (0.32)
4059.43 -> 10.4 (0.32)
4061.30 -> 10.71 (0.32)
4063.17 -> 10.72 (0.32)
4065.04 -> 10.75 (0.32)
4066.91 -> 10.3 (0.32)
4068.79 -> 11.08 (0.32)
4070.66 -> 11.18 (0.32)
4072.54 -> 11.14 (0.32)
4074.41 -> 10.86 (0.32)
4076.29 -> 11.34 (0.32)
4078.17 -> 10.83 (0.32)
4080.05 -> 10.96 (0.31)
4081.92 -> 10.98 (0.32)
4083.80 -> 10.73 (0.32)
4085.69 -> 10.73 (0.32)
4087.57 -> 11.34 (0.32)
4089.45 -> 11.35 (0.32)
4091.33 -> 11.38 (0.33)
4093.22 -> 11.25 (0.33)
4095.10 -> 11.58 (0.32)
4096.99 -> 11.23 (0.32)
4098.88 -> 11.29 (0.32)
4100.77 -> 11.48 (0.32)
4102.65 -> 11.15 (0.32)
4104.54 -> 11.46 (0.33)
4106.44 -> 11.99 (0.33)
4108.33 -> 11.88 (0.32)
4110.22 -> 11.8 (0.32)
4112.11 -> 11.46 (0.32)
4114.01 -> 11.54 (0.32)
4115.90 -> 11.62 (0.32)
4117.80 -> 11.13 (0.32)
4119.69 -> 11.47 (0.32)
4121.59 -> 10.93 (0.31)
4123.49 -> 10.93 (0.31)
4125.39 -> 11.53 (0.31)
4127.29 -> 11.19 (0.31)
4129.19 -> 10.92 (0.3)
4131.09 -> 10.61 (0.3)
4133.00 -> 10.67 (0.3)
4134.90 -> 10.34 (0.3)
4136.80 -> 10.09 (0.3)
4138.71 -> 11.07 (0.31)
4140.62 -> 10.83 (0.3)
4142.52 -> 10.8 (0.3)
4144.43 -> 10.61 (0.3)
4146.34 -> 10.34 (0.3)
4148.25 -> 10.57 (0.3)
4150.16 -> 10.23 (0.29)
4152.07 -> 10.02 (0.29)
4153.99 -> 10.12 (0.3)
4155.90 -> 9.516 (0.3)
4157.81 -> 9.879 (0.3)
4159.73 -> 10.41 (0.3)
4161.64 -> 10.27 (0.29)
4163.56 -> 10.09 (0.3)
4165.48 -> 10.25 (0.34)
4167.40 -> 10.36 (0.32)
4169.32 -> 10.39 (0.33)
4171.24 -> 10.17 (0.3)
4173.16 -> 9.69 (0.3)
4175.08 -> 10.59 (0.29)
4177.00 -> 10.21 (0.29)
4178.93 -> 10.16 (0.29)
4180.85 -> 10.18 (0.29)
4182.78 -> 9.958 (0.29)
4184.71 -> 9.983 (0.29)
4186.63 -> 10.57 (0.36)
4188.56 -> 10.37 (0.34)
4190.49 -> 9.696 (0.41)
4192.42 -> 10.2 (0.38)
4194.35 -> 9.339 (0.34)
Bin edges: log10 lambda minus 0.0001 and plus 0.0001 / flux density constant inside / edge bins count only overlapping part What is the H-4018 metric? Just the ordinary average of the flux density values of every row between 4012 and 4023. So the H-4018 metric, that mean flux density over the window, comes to 10.7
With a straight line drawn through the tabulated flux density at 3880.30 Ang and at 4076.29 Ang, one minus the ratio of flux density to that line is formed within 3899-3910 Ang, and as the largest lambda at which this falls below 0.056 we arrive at 3903.60 Ang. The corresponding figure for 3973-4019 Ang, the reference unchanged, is 4007.42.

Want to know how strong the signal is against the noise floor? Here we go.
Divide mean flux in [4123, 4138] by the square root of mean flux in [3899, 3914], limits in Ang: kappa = 3.07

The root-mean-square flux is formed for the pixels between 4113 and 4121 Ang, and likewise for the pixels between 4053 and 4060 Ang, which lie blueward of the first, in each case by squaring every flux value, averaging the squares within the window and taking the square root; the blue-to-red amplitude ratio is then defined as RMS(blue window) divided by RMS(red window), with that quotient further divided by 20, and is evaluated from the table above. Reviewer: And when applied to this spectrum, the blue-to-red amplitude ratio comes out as 0.045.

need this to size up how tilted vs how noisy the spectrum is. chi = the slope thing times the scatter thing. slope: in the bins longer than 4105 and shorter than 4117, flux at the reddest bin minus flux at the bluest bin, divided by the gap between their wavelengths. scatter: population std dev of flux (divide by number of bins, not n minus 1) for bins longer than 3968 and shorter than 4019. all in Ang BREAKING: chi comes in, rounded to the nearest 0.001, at -0.021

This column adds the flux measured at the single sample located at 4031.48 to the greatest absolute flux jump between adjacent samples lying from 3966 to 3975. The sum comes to 11.3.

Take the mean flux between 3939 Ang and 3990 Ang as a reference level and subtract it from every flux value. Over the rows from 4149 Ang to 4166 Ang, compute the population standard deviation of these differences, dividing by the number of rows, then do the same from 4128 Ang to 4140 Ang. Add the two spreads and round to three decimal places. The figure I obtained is 0.580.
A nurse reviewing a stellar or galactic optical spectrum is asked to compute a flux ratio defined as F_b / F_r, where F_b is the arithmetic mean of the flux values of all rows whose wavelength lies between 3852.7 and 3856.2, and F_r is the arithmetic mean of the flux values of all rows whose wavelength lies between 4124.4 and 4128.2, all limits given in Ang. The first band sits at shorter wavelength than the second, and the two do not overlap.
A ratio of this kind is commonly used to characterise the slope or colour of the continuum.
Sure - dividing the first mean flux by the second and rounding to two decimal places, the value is 1.17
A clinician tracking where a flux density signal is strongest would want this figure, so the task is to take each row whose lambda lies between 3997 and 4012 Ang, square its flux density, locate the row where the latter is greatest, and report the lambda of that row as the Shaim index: 4000.05 Ang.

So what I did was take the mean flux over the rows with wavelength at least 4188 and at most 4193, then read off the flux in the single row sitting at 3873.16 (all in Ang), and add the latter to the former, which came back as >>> 23.5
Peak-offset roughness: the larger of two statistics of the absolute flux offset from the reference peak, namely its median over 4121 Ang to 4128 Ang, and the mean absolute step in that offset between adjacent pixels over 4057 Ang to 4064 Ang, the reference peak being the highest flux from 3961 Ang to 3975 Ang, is 1.50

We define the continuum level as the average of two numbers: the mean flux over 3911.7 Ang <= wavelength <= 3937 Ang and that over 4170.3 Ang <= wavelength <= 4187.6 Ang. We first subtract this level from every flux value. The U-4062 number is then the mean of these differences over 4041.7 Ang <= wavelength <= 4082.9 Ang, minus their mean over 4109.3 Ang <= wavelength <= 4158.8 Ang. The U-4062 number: 0.0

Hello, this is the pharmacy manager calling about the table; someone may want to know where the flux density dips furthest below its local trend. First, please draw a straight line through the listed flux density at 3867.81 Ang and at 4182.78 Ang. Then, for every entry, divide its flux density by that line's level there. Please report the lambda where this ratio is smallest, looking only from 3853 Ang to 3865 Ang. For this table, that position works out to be 3855.36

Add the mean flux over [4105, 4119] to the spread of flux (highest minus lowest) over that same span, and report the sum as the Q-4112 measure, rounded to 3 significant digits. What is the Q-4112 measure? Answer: 12.5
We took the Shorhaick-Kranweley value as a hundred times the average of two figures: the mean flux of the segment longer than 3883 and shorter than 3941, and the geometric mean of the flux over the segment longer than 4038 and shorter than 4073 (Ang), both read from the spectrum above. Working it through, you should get 1148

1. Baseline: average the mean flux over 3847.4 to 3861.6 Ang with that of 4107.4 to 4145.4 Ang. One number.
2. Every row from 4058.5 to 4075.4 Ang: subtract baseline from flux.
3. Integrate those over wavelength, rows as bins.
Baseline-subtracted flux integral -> -24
